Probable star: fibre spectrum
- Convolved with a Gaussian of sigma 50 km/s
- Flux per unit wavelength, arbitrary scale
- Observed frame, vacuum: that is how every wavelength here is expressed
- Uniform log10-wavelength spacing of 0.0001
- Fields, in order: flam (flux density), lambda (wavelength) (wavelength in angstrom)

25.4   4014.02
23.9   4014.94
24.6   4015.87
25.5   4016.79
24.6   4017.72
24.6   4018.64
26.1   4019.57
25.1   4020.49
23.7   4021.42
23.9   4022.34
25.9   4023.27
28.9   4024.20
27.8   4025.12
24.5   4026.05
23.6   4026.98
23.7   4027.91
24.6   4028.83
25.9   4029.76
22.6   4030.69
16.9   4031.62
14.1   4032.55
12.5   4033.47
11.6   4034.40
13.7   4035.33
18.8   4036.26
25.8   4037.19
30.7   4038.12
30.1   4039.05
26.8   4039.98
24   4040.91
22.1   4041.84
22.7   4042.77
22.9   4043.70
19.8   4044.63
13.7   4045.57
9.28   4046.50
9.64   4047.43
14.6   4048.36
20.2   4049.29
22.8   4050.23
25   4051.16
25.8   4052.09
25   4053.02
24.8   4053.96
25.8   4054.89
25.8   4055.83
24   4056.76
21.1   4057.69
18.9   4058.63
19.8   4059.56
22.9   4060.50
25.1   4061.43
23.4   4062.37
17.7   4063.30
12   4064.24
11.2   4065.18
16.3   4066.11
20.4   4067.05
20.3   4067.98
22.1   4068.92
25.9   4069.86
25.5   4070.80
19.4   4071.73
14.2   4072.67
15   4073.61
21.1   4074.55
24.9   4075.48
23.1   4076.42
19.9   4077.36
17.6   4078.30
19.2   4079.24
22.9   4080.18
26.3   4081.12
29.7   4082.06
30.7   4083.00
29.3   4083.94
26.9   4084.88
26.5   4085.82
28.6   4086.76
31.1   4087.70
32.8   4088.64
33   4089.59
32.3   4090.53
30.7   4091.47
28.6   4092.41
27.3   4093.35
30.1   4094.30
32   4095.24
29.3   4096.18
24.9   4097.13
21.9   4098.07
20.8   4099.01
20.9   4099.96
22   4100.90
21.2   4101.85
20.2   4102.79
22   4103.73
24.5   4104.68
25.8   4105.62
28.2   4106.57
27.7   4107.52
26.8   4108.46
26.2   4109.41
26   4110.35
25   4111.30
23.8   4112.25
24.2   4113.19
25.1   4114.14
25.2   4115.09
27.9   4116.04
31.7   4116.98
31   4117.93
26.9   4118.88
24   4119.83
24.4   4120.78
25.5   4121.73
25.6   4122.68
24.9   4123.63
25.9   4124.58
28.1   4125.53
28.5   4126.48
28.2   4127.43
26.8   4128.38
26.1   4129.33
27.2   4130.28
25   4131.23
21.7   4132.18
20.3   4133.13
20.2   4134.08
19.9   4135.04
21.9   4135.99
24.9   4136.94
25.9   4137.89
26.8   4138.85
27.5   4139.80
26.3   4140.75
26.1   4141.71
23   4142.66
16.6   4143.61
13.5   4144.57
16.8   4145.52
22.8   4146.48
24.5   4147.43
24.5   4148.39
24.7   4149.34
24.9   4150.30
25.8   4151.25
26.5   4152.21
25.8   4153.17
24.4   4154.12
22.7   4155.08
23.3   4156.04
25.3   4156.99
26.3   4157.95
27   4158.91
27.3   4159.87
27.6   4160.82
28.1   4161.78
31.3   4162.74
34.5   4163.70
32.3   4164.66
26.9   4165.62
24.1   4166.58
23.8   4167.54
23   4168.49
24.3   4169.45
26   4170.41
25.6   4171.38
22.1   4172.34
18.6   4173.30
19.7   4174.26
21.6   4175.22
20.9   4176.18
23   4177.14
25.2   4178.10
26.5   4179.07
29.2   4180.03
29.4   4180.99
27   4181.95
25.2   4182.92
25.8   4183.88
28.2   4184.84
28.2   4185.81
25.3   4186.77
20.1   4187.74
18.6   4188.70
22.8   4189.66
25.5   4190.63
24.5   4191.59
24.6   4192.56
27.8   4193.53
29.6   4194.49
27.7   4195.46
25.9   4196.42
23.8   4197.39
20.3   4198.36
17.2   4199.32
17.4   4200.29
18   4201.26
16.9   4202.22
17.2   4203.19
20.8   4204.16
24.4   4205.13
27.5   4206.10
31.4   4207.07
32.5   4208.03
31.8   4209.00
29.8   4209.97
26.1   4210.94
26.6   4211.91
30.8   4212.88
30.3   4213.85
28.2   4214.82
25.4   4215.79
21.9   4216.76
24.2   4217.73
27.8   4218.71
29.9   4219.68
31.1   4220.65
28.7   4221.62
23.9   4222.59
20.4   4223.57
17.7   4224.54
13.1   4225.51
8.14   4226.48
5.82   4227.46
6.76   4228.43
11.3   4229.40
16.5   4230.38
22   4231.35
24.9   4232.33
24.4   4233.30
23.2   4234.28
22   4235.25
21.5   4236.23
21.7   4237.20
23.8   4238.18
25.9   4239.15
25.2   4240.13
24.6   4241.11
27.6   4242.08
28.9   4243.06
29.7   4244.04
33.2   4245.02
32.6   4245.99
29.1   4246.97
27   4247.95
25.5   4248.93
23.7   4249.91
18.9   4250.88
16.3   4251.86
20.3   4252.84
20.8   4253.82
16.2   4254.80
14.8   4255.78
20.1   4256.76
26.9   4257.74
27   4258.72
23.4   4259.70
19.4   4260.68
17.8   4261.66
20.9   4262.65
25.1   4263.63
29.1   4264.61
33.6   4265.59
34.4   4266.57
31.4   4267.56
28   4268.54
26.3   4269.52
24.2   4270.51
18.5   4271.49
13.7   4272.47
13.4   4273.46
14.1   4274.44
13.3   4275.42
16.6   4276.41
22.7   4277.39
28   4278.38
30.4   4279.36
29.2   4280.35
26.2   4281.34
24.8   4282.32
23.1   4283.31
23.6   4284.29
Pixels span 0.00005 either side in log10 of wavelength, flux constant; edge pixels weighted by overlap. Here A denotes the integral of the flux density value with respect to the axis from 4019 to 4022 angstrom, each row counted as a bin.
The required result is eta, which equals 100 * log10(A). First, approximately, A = 75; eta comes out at 187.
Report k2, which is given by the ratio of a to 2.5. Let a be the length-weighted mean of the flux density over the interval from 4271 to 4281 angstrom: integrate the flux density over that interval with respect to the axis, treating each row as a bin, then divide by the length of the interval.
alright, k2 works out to 8.0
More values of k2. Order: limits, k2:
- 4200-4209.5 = 9.6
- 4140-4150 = 8.8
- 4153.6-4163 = 10.5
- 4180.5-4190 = 10.0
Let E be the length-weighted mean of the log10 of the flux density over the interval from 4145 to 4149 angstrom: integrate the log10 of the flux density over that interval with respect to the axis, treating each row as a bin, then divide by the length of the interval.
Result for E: 1.34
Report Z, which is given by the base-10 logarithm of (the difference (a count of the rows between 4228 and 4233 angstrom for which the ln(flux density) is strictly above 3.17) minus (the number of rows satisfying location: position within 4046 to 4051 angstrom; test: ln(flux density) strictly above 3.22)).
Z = 0.00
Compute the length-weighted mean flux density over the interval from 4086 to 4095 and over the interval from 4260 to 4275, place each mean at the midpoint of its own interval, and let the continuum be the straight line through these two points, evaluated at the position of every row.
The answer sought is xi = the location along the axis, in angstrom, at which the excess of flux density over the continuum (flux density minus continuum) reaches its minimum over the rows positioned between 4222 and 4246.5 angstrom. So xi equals 4227.46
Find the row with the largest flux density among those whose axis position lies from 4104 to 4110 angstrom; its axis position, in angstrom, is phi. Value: 4106.57 angstrom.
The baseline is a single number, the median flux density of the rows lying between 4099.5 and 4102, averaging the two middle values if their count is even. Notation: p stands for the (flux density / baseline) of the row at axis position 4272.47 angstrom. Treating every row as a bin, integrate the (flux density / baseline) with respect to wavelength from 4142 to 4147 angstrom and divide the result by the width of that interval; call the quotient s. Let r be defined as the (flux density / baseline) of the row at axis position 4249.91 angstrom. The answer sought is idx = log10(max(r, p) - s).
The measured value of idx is -0.6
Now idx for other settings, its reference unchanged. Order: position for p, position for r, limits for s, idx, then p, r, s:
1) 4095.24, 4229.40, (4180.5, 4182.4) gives -0.8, 1.51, 0.53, 1.34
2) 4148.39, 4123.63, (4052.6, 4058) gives -1.7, 1.16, 1.17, 1.16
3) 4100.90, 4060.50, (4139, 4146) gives -1.2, 1.04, 1.08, 1.02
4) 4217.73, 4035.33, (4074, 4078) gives -1.0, 1.14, 0.65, 1.03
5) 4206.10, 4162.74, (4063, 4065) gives -0.1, 1.30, 1.48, 0.66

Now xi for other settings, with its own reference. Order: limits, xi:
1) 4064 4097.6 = 4065.18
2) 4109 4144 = 4143.61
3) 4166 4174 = 4173.30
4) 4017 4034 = 4033.47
